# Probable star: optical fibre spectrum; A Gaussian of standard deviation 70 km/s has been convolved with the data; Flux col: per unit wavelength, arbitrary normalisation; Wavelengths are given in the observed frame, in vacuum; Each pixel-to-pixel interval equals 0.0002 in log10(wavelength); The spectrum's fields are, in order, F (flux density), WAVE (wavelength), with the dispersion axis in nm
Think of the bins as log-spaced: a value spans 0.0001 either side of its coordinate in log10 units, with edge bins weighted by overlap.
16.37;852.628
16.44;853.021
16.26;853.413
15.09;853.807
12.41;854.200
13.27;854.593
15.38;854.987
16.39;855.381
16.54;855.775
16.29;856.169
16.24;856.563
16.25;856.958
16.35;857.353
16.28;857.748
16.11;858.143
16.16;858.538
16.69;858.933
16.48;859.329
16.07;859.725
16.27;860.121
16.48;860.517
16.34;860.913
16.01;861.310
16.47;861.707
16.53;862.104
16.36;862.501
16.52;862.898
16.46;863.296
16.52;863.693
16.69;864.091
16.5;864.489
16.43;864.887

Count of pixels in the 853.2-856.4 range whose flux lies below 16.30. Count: 6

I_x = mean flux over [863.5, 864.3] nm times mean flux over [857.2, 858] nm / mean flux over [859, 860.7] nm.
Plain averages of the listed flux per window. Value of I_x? 16.6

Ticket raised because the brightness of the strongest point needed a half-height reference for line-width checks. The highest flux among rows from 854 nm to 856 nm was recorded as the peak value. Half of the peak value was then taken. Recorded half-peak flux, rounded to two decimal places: 8.27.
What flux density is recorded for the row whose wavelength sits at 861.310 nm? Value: 16.01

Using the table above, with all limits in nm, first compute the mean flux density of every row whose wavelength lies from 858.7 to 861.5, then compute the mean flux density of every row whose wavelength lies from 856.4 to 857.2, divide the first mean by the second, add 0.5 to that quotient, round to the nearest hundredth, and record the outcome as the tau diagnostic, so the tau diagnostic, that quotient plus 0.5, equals 1.51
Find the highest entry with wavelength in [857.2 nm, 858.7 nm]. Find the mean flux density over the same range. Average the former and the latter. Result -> 16.3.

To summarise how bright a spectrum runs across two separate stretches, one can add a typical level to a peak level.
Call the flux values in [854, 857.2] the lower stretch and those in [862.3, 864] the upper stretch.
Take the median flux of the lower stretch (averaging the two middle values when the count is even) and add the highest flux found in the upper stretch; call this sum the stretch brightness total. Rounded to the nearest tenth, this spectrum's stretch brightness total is 32.8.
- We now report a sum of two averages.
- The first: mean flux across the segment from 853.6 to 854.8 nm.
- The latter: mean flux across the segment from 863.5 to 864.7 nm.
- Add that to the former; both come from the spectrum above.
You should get 30.2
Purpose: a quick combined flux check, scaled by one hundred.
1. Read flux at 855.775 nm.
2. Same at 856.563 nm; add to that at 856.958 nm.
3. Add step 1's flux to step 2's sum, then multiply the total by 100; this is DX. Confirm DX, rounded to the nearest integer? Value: 4903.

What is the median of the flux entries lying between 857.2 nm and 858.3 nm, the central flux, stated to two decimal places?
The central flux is 16.28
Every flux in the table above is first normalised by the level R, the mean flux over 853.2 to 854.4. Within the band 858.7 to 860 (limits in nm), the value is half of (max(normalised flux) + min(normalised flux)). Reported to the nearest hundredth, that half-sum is 1.12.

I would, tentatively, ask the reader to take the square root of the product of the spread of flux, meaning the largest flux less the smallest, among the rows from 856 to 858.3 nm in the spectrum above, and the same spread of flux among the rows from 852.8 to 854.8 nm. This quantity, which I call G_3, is 1.0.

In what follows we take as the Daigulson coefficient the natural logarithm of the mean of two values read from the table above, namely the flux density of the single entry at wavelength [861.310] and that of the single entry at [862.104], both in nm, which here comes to 2.79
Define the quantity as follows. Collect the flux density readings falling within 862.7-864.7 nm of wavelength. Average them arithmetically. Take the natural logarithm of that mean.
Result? 2.81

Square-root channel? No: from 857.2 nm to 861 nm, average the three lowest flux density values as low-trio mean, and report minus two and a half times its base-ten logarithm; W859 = -3.02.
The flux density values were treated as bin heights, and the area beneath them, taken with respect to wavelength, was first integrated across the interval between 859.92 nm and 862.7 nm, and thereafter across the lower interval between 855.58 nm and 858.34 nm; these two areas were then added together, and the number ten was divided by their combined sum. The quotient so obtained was 0.111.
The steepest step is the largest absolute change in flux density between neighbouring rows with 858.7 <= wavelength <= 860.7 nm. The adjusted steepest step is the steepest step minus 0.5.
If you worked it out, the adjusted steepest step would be -0.09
